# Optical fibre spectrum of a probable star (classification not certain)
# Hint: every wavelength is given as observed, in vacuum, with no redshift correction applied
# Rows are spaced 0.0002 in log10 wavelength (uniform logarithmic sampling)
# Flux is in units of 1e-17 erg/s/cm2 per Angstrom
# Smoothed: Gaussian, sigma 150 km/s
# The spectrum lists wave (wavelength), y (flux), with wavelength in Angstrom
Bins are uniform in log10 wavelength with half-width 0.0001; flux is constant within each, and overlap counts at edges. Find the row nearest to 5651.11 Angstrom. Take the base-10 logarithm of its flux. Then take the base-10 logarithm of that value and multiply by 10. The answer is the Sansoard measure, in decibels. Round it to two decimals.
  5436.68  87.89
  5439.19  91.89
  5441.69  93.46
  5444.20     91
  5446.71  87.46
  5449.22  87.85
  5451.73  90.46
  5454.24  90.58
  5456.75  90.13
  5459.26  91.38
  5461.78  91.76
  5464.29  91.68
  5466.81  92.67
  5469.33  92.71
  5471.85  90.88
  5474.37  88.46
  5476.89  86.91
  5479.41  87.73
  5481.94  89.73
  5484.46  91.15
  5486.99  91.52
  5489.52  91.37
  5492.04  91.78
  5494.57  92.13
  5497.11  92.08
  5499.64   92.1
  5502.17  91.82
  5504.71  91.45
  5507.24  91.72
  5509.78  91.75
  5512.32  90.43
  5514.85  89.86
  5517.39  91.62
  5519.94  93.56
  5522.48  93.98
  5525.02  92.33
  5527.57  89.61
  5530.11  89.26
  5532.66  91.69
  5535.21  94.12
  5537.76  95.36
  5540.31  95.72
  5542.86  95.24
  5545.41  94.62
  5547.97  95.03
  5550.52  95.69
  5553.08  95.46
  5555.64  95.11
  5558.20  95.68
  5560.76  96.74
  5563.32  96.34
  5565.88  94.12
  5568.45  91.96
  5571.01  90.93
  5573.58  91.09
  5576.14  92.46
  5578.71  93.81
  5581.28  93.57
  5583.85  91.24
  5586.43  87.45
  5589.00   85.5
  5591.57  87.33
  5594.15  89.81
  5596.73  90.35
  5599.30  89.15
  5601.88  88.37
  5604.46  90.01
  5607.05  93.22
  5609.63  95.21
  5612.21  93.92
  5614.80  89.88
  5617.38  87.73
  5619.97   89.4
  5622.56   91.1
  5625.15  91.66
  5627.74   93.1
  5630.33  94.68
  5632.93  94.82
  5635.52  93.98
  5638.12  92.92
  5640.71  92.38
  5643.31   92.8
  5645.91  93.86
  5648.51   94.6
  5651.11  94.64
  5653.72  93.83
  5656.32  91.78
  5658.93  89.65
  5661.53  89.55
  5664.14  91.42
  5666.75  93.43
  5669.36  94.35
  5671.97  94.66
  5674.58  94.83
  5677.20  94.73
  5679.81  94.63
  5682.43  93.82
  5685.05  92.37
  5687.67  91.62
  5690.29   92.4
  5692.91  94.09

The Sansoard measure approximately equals 2.96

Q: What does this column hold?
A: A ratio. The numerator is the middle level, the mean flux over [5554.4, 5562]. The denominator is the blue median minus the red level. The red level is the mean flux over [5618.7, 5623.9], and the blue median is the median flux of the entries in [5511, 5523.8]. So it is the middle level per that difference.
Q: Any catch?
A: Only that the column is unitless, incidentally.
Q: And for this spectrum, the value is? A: 70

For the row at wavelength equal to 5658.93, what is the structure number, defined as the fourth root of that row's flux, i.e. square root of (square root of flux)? 3.08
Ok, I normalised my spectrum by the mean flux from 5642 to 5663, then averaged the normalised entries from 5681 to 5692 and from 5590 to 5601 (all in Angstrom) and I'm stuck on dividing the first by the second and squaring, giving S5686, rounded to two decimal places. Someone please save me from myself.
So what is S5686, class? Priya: 1.08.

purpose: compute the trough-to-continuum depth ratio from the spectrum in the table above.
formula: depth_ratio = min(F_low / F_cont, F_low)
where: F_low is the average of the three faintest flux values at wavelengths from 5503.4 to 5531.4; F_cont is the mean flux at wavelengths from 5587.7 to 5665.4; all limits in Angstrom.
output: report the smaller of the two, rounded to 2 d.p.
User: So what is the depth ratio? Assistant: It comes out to 0.98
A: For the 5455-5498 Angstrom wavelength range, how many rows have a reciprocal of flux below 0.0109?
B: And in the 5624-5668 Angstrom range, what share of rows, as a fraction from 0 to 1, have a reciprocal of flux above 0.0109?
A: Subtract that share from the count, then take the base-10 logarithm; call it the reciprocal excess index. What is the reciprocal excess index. 0.76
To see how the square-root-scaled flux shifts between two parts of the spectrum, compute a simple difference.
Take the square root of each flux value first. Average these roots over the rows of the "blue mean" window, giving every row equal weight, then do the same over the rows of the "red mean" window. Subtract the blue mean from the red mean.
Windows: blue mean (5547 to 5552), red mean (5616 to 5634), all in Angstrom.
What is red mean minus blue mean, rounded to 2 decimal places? -0.19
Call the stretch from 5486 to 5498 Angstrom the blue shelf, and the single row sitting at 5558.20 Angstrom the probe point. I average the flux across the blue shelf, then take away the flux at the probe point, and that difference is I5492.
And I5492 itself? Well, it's -3.9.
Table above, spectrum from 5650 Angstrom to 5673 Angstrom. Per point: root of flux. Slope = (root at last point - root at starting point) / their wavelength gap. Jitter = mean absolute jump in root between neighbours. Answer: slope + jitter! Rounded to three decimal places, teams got 0.066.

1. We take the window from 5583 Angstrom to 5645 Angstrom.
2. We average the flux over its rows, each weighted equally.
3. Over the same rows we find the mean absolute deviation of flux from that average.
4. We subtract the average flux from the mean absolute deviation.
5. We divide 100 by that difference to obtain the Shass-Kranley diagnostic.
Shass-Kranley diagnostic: -1.13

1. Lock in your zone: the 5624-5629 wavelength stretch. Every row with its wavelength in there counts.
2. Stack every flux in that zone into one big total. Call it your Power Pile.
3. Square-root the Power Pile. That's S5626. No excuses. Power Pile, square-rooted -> 13.6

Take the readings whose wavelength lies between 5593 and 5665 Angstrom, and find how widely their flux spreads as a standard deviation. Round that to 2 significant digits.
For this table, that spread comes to 2.2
